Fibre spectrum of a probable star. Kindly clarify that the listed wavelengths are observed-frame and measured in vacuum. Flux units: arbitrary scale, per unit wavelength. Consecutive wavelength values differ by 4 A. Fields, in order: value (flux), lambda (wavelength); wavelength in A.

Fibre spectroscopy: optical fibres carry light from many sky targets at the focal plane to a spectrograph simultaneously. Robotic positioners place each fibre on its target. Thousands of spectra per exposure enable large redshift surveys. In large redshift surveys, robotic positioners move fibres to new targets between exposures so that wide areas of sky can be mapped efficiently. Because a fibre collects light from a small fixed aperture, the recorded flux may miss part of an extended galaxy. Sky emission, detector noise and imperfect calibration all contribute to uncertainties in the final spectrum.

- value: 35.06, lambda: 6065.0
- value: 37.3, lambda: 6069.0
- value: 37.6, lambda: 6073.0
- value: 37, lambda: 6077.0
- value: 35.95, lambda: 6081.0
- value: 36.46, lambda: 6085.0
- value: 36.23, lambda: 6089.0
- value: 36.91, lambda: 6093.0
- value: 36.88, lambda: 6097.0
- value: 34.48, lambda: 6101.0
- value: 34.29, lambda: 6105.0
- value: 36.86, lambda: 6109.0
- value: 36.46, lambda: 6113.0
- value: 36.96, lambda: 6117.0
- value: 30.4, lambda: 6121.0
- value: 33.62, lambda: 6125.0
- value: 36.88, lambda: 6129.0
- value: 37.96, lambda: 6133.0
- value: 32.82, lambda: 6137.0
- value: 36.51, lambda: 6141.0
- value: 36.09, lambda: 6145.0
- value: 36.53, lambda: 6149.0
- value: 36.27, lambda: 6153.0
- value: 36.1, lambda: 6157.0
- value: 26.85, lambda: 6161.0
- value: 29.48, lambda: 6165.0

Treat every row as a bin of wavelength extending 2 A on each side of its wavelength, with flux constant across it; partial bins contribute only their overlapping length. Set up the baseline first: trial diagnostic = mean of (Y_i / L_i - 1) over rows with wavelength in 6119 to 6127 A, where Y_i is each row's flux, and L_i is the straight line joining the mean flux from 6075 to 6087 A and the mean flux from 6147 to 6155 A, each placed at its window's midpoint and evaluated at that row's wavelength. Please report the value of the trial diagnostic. -0.12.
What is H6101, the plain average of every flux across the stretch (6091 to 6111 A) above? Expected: 35.9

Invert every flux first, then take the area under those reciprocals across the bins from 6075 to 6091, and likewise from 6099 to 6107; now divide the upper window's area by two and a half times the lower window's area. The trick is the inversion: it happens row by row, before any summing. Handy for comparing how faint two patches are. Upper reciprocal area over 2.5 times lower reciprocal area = 0.21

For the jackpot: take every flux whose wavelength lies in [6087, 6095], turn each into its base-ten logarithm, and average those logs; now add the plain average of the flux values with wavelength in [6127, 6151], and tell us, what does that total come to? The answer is 37.7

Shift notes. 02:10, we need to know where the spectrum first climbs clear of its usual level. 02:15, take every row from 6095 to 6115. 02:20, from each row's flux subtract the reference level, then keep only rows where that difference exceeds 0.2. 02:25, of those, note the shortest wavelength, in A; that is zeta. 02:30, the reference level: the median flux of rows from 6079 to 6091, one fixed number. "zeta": 6097.0 A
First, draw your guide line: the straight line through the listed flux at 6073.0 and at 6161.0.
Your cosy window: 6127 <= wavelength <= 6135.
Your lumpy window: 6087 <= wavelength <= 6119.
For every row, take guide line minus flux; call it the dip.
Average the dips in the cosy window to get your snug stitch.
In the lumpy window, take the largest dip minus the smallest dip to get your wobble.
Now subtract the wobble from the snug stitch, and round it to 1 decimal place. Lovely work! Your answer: -11.3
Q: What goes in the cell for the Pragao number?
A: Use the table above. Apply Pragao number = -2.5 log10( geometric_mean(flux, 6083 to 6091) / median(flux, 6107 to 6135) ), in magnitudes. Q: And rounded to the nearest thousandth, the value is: 0.015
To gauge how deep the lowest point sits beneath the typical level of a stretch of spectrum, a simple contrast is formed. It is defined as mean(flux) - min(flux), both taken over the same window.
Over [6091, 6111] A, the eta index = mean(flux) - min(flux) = 1.6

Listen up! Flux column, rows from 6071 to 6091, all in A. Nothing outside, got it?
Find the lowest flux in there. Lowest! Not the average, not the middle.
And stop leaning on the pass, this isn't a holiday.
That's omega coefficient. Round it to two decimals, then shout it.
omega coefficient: 35.95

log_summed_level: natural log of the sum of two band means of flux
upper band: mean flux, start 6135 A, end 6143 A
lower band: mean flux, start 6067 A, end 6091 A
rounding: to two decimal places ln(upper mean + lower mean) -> 4.27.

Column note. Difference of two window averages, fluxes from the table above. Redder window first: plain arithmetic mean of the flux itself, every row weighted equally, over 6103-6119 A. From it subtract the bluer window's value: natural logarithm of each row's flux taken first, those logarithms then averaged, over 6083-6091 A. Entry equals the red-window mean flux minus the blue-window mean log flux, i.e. 32.5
